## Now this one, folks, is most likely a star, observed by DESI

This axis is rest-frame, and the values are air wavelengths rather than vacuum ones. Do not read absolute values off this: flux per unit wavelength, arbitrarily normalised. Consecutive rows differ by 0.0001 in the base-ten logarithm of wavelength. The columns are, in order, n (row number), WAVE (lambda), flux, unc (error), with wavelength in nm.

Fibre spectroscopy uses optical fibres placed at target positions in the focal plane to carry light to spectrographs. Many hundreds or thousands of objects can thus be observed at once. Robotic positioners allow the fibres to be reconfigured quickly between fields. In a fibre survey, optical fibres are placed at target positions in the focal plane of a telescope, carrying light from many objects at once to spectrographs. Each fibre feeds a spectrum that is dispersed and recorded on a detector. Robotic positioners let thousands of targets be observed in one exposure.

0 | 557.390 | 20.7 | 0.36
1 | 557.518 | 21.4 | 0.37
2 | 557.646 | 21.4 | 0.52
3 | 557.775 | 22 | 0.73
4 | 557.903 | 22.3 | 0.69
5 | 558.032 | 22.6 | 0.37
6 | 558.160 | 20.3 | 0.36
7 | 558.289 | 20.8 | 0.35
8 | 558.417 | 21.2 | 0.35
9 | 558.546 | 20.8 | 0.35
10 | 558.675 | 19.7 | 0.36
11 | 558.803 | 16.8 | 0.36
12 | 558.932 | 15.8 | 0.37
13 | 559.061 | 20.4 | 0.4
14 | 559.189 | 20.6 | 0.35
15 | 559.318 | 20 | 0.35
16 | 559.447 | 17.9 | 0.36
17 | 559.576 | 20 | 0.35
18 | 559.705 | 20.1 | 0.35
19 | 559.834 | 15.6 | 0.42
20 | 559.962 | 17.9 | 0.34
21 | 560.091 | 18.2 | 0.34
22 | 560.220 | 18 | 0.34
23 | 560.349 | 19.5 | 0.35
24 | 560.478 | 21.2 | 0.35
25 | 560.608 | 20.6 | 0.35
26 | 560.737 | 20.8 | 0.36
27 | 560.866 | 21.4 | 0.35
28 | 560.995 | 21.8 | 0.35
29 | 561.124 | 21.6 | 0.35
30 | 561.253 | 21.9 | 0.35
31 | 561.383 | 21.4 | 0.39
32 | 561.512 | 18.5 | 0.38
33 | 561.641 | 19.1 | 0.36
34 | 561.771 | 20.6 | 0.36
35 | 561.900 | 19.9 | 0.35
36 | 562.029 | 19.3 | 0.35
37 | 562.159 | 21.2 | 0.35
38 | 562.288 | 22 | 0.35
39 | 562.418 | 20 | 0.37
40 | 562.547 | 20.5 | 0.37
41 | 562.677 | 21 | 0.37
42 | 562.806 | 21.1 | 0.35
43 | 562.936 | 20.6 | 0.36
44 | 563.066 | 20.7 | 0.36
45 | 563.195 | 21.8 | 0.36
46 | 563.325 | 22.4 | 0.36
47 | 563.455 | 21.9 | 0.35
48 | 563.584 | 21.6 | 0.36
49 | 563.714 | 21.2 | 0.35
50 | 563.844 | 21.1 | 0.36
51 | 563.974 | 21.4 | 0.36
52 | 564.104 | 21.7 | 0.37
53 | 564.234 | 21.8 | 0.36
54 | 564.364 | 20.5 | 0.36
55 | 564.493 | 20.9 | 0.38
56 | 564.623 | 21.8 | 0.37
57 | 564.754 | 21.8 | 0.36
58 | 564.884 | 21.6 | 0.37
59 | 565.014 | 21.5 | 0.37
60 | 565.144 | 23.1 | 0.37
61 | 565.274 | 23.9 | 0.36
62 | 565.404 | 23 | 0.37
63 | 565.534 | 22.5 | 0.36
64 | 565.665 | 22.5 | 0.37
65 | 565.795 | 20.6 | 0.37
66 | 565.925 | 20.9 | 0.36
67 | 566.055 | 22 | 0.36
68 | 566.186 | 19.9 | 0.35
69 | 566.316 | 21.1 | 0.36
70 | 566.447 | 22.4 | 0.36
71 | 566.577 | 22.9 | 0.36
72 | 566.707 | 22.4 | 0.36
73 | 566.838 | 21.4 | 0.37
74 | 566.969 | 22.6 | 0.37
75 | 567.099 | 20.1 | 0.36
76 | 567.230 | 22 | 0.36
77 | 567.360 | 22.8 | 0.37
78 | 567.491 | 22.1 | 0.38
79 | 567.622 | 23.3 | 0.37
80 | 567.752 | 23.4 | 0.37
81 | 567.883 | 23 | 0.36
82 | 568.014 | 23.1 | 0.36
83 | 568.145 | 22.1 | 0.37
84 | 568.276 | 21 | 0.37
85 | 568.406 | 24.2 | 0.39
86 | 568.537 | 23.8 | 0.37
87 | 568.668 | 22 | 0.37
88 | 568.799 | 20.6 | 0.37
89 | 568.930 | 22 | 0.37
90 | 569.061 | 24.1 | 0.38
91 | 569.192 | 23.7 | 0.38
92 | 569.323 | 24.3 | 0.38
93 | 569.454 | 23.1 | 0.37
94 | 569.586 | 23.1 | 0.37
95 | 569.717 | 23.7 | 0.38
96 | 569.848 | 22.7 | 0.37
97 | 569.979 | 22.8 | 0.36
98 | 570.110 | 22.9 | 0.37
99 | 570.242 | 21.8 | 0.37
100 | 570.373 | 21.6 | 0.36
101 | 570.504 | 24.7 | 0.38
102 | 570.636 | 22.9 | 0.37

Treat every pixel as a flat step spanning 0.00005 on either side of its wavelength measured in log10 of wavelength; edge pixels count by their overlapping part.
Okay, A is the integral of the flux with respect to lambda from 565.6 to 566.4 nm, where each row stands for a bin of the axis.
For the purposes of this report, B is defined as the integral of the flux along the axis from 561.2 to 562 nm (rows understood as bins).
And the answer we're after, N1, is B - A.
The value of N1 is -0.8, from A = 17.0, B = 16.1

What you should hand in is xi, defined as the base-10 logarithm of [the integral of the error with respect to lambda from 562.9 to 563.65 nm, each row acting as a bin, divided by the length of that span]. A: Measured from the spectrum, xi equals -0.446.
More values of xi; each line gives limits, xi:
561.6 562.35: -0.452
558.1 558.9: -0.449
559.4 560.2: -0.445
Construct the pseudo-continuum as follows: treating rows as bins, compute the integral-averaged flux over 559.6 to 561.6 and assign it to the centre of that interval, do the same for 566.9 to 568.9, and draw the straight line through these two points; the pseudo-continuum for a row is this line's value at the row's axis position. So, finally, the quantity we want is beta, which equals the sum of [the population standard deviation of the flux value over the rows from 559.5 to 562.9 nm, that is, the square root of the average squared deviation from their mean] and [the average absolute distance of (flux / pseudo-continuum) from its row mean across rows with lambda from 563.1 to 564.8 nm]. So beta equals 1.5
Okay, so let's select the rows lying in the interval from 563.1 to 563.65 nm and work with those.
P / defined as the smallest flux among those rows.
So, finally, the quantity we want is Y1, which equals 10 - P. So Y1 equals -11.6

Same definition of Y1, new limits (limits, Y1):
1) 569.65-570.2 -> -12.7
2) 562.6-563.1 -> -10.6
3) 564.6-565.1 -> -11.5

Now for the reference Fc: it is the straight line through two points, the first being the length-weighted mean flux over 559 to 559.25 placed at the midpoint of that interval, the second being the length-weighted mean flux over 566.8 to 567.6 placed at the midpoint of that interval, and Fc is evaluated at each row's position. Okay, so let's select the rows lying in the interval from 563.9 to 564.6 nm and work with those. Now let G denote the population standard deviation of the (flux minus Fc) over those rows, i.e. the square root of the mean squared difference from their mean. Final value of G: 0.5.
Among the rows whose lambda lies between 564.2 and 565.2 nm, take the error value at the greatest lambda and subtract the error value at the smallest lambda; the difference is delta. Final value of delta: 0.010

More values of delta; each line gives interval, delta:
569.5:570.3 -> 0.000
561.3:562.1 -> -0.040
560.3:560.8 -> 0.010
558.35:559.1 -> 0.050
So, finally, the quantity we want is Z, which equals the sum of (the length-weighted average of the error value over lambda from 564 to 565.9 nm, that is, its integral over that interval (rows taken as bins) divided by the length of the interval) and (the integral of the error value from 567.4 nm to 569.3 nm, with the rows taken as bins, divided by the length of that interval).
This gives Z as 0.739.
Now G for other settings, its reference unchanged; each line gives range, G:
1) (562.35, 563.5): 0.7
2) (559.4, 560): 1.7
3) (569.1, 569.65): 0.5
